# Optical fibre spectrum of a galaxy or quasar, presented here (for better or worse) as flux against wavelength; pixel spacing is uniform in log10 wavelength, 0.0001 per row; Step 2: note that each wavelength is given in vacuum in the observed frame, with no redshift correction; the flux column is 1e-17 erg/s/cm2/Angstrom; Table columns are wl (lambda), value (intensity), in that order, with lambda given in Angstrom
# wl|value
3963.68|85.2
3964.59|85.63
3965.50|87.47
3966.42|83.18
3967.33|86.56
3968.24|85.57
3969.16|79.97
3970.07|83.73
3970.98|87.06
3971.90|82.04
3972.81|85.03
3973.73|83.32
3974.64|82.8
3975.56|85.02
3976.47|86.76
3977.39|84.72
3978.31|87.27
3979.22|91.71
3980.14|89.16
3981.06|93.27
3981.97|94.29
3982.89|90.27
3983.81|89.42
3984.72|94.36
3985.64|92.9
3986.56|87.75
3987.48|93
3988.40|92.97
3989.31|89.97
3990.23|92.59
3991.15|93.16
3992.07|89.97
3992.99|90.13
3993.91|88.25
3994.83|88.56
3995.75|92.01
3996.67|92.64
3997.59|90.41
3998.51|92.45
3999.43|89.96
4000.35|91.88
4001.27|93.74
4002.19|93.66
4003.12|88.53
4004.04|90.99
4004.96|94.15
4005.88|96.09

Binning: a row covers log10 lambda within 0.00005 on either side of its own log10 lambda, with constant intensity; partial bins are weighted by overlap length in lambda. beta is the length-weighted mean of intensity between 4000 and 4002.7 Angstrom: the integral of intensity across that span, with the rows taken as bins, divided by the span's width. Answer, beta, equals 92.9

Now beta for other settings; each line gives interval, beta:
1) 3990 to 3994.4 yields 90.6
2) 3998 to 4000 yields 91.3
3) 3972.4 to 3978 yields 84.6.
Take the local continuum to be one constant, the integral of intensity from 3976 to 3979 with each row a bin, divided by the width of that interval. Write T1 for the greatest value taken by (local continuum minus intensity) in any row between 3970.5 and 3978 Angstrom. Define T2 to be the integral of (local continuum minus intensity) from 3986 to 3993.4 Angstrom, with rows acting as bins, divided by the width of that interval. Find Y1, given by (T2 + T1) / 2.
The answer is 0.1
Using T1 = 4.7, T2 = -4.5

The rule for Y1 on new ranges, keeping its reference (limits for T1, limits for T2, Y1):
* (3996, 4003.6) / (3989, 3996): -2.8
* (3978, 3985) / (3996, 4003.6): -2.7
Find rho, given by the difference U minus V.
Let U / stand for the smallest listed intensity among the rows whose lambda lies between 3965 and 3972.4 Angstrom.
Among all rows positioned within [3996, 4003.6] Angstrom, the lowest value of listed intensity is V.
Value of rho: -8.6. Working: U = 79.97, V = 88.53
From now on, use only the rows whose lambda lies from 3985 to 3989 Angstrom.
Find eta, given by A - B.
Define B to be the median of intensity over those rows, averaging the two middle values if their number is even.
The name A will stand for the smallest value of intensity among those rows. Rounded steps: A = 87.75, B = 92.9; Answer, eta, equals -5.2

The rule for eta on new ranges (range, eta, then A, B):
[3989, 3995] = -1.7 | 88.25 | 90.0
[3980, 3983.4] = -2.6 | 89.16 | 91.8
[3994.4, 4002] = -3.4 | 88.56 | 91.9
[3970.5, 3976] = -2.1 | 82.04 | 84.2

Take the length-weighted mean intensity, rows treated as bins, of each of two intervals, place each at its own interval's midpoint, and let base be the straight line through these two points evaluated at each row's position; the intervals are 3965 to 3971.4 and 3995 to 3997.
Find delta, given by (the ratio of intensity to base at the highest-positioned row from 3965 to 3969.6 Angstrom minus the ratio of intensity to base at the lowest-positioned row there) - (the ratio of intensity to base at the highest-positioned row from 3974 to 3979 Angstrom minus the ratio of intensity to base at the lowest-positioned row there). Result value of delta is -0.14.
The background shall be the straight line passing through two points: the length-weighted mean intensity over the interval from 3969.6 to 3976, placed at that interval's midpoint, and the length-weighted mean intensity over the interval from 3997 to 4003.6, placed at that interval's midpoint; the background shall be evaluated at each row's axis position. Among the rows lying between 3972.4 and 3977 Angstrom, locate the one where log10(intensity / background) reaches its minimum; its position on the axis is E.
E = 3974.64 Angstrom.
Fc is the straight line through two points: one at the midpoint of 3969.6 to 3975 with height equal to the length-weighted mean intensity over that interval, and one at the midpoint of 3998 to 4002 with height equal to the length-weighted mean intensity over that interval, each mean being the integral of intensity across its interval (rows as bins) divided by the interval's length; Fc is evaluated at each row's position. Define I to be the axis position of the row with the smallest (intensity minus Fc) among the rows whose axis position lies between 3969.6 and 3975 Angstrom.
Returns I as 3974.64 Angstrom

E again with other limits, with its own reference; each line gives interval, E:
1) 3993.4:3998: 3993.91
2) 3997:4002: 3999.43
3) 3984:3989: 3986.56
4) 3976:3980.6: 3977.39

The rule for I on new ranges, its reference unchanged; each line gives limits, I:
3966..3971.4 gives 3969.16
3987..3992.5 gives 3992.07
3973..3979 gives 3974.64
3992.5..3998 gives 3993.91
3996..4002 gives 3999.43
